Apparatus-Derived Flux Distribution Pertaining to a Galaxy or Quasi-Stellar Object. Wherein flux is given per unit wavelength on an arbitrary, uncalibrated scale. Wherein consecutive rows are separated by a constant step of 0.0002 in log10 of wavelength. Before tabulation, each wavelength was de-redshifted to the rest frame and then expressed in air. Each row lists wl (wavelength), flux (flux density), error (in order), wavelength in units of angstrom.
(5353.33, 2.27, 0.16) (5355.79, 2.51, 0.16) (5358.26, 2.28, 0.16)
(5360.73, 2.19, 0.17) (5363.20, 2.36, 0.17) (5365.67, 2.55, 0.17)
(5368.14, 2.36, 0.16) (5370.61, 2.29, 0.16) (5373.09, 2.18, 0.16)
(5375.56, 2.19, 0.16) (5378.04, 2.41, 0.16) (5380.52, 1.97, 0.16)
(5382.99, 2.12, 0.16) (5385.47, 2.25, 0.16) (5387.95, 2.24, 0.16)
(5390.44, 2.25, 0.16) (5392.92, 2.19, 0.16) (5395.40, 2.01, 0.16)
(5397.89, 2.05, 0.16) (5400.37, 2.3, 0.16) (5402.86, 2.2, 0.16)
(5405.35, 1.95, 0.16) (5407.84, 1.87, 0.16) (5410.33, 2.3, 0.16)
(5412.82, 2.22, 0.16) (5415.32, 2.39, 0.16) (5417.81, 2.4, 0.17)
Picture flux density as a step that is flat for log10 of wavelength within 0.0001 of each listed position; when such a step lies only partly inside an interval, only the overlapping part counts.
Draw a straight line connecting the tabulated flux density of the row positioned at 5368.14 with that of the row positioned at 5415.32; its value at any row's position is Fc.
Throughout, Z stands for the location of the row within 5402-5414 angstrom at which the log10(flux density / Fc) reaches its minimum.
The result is 5407.84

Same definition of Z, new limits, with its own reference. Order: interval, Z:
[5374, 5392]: 5380.52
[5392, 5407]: 5405.35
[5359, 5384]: 5380.52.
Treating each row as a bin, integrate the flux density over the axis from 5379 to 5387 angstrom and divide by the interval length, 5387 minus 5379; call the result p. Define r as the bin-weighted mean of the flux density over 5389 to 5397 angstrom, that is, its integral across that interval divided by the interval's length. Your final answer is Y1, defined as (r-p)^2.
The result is 0.000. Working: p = 2.13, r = 2.15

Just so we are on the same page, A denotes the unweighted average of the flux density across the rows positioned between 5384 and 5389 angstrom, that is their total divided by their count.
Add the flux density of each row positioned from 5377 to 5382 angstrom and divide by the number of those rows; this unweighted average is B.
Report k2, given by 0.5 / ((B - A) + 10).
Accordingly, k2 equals 0.0503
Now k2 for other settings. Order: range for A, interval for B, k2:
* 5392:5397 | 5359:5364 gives 0.0491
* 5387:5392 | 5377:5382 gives 0.0503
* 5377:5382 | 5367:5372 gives 0.0493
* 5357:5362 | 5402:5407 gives 0.0508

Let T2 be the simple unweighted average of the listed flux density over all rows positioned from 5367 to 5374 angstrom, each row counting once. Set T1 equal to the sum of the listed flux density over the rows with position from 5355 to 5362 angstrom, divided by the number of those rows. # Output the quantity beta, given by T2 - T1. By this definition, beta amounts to -0.05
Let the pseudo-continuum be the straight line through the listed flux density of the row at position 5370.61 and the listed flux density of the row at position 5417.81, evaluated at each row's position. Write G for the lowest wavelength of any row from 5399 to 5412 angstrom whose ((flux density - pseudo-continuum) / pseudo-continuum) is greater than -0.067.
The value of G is 5400.37 angstrom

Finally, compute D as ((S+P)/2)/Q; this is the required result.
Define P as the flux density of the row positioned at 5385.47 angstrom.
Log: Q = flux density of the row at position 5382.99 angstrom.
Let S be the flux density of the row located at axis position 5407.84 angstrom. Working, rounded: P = 2.25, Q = 2.12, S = 1.87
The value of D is 0.97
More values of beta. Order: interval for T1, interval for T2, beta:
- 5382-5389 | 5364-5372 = 0.20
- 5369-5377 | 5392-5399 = -0.14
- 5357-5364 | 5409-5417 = 0.03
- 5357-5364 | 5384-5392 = -0.03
